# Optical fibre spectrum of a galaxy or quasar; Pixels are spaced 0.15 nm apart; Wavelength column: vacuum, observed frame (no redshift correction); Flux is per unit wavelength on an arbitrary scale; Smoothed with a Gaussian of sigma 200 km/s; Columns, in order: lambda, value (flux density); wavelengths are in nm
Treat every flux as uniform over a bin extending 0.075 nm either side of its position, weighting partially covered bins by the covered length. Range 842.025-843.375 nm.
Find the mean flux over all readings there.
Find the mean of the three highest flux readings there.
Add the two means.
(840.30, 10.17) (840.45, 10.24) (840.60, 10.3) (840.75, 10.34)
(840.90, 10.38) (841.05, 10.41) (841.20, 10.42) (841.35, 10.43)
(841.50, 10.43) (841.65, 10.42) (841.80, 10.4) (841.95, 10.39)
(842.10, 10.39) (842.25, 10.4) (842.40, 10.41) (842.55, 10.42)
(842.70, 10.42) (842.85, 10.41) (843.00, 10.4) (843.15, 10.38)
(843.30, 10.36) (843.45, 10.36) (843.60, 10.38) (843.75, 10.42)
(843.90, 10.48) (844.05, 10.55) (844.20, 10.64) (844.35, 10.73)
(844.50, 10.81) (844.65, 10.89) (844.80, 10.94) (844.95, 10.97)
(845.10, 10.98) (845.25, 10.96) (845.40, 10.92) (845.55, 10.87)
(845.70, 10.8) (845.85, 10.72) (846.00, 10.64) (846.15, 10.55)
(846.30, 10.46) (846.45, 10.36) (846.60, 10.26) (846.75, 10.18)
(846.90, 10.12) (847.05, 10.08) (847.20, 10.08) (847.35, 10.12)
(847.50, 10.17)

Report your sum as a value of 20.8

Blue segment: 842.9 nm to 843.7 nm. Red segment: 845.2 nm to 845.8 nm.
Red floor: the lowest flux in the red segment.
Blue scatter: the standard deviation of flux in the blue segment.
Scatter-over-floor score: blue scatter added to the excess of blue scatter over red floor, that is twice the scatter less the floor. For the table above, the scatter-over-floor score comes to -10.8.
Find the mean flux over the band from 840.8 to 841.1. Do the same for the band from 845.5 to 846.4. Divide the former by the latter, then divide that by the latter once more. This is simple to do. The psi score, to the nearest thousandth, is 0.091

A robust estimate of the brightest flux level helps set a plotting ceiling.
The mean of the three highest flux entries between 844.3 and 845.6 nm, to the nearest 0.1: 11.0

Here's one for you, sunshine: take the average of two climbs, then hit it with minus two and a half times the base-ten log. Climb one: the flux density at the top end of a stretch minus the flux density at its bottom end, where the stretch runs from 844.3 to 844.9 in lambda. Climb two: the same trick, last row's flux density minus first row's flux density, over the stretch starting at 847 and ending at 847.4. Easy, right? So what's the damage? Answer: 2.26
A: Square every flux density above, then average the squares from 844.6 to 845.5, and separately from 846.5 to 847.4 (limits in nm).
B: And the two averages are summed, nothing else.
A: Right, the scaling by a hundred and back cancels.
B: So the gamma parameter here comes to 223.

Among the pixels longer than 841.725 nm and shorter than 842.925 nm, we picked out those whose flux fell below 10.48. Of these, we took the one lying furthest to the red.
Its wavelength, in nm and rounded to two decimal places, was 842.85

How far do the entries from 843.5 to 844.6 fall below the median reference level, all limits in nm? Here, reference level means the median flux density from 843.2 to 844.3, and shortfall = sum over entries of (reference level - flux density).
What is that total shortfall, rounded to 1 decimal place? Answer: -1.1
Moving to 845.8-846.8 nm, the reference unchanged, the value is -0.2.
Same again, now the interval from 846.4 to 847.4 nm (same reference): 1.7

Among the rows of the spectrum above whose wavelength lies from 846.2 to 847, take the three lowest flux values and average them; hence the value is 10.19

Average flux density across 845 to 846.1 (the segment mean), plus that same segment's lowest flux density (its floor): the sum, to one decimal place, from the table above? 21.5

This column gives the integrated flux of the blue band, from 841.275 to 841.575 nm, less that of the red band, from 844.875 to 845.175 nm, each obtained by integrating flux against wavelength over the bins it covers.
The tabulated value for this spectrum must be -0.16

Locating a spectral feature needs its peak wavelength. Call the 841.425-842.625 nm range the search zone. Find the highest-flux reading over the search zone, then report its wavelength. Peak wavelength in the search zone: 841.50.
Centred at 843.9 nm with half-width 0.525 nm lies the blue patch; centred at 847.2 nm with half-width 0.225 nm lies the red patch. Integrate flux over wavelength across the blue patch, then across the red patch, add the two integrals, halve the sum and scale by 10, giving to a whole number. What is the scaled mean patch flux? 78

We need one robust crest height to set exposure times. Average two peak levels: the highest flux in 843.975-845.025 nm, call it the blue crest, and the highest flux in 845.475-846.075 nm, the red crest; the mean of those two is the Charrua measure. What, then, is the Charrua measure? 10.9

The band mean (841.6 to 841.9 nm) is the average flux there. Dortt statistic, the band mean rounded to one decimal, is 10.4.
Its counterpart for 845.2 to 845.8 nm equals 10.9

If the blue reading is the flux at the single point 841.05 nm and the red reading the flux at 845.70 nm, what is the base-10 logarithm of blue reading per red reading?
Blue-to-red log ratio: -0.016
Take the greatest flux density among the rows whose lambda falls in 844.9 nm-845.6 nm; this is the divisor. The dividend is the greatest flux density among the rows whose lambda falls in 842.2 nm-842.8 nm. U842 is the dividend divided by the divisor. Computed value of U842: 0.95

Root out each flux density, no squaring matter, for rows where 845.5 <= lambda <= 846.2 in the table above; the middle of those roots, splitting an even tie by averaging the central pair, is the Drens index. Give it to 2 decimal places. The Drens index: 3.27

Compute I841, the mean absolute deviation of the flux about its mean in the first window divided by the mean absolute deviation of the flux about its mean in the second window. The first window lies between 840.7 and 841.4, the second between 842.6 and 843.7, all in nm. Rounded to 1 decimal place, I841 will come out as 1.5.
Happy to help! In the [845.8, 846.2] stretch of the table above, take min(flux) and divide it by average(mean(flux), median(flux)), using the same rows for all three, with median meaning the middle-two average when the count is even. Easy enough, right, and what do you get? 0.992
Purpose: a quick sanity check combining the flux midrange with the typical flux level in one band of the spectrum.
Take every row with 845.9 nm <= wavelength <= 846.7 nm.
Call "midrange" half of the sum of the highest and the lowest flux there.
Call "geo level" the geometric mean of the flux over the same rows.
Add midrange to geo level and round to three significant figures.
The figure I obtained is 20.9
